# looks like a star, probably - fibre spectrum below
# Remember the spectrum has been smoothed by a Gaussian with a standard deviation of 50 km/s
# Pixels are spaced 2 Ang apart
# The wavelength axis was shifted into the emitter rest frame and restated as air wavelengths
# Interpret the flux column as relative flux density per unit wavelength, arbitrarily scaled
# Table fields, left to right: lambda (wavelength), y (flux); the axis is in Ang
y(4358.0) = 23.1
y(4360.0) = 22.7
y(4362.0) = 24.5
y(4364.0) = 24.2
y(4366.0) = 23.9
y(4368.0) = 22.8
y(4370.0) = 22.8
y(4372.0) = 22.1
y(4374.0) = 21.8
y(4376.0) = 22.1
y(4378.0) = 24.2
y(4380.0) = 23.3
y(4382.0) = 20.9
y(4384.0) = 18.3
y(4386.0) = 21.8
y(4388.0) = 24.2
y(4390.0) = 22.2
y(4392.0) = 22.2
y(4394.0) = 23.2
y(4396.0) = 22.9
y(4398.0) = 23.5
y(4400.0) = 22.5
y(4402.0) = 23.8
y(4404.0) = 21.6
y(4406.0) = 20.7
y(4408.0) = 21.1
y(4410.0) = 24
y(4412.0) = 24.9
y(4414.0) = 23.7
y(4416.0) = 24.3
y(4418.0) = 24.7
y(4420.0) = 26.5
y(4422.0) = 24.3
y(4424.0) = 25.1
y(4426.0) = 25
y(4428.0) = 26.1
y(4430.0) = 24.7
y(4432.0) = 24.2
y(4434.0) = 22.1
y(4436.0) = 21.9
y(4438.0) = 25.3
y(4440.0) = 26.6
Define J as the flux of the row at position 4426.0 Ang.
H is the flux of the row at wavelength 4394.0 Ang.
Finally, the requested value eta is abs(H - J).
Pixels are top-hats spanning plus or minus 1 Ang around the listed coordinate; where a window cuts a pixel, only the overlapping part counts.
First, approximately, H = 23.2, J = 25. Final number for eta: 1.8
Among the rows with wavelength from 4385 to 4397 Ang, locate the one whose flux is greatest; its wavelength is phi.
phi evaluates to 4388.0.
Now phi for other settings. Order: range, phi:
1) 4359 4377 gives 4362.0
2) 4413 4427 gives 4420.0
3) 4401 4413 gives 4412.0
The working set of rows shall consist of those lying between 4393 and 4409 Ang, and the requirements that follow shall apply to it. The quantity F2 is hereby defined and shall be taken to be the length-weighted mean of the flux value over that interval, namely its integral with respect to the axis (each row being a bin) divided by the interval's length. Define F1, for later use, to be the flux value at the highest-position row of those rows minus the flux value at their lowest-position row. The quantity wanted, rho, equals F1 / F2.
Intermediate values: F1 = -2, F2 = 22.4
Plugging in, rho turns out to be -0.09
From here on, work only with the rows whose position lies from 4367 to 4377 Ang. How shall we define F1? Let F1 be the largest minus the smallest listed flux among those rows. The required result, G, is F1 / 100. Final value 0.010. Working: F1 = 1.0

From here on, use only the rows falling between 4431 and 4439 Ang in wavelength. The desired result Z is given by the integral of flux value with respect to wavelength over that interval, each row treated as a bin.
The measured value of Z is 187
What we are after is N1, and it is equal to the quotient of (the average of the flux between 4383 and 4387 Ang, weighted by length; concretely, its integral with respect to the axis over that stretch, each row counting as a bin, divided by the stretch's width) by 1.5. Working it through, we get 13.4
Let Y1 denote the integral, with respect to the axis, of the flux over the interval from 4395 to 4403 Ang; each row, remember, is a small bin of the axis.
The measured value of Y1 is 185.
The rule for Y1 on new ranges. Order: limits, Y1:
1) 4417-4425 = 201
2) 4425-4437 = 288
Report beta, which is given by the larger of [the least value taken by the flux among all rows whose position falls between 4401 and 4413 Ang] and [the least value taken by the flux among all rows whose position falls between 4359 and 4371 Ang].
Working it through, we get 22.7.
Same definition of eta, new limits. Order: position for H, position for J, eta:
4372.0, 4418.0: 2.6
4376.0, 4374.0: 0.3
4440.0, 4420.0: 0.1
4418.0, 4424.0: 0.4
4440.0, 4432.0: 2.4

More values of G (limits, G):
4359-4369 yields 0.018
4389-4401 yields 0.013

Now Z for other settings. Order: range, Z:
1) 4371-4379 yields 180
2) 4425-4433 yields 200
